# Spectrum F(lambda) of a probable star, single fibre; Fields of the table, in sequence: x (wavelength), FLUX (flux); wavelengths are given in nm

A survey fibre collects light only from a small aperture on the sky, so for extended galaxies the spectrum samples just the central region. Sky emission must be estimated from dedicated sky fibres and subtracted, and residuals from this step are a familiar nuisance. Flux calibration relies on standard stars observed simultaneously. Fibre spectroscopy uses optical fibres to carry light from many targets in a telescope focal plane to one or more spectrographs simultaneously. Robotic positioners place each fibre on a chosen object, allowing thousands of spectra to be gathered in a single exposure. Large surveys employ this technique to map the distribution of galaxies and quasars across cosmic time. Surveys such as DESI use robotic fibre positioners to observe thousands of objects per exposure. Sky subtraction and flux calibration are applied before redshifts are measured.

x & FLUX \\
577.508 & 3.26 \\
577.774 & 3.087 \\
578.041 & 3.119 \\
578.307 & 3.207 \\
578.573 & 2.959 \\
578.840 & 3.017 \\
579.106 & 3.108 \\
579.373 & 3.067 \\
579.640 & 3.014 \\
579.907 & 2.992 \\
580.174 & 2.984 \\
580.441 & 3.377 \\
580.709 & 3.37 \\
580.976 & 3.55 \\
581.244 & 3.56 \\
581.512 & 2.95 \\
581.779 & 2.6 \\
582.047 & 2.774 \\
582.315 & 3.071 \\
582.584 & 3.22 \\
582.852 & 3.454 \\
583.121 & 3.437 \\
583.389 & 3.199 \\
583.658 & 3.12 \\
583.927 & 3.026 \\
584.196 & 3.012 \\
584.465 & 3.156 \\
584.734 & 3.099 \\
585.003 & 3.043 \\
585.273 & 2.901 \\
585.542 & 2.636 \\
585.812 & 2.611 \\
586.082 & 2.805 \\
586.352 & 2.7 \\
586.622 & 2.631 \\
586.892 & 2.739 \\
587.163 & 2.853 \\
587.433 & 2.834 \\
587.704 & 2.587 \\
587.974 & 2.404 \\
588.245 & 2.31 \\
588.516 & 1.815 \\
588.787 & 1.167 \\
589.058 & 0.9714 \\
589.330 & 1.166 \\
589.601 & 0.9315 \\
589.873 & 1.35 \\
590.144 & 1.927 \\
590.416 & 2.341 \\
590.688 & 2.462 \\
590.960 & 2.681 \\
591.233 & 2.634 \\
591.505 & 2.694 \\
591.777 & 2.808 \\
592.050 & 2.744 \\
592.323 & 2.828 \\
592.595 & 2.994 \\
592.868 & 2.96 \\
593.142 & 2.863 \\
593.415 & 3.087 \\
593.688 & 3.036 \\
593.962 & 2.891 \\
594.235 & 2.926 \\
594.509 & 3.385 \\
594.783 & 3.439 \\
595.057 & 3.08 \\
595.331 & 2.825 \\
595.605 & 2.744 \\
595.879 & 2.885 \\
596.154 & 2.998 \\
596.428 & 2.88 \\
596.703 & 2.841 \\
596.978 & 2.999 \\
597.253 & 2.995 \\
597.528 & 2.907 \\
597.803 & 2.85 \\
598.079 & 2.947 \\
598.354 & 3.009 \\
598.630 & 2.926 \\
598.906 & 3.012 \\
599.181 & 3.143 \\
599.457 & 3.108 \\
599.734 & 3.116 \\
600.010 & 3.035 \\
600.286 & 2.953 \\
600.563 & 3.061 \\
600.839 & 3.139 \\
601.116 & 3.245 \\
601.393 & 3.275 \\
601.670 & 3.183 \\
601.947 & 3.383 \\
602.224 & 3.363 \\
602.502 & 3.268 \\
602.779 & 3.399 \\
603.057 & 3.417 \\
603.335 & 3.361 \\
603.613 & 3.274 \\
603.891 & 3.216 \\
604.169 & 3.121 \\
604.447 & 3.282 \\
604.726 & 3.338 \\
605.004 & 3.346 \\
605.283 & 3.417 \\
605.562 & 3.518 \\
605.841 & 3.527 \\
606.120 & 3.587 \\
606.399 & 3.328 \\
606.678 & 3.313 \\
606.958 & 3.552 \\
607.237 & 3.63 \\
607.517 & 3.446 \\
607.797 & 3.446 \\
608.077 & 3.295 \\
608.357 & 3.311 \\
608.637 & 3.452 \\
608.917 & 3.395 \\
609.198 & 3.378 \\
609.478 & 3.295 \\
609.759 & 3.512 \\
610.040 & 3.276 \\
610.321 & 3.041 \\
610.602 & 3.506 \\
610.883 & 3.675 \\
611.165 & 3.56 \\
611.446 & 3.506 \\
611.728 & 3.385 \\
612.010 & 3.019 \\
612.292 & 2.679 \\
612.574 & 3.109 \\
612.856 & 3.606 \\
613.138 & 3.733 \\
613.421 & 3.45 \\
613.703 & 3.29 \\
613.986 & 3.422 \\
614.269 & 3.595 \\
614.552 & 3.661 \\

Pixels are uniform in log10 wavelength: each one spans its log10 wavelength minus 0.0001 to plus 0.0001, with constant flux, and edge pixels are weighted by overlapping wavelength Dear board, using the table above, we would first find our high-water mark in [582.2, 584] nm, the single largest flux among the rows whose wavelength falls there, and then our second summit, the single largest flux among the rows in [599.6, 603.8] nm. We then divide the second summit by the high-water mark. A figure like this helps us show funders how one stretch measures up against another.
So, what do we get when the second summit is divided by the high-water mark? 0.99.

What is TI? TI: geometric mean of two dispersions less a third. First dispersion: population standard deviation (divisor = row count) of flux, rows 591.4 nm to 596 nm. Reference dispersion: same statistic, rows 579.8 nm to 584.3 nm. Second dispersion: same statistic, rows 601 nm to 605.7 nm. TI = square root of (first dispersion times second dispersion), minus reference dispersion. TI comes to -0.13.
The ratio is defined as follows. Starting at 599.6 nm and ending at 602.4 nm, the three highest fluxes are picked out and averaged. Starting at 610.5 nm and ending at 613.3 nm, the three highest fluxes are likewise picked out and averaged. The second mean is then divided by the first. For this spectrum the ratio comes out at 1.10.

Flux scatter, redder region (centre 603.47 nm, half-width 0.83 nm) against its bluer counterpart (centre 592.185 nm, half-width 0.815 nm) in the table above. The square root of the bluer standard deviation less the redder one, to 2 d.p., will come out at 0.05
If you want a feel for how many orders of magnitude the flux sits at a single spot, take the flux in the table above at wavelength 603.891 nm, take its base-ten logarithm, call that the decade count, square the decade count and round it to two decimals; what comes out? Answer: 0.26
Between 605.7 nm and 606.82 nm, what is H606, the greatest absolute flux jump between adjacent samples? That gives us 0.259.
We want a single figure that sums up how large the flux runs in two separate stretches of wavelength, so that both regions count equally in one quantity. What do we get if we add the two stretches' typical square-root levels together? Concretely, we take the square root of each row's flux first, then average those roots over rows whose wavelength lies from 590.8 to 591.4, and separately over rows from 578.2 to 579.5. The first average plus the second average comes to 3.38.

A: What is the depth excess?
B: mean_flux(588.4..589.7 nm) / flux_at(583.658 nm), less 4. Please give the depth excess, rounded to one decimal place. -3.6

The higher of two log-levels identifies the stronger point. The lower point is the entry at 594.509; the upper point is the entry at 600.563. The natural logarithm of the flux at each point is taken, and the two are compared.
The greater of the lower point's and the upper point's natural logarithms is 1.22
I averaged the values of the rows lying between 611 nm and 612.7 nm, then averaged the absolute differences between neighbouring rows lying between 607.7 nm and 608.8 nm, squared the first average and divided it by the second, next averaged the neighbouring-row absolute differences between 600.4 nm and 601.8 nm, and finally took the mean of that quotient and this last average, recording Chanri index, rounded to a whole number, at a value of 50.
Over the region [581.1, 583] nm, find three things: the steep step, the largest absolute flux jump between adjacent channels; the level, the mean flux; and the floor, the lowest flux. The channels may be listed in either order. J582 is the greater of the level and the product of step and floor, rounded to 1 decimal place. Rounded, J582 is 3.1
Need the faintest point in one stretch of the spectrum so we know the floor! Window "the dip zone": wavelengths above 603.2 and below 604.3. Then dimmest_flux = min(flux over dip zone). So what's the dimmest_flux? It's 3.121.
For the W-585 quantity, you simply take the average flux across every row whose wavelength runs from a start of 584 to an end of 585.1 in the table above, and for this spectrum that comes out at 3.08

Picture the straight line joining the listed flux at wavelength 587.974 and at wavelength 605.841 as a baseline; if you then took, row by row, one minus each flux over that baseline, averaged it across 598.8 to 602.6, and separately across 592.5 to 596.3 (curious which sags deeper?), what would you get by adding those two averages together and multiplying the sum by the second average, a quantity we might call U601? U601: 0.004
